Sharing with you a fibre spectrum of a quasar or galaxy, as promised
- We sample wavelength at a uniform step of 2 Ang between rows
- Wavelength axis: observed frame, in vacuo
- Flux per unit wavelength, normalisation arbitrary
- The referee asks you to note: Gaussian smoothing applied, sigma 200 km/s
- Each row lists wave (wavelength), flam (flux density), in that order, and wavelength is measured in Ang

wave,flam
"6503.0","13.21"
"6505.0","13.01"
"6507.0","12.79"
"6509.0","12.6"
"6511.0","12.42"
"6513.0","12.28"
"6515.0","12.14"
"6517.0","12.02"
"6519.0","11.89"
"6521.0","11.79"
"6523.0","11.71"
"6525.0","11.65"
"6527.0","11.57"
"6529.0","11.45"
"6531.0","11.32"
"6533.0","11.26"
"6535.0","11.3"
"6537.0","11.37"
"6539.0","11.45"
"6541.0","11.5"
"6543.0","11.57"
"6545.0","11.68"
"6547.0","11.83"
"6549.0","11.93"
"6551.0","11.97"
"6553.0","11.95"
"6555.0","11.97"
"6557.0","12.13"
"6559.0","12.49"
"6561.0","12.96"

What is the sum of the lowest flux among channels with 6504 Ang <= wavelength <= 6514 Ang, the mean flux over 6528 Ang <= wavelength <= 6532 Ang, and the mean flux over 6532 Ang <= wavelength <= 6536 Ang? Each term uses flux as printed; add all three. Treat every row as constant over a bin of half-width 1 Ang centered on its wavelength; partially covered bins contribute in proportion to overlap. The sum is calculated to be 34.9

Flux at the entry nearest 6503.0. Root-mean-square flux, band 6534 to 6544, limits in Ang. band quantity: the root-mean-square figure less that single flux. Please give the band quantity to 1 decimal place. -1.8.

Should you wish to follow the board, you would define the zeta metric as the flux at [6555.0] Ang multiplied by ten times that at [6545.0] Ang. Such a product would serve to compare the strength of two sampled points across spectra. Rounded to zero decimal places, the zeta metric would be 1398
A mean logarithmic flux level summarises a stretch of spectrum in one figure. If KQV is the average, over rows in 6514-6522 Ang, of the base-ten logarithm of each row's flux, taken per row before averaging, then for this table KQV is 1.08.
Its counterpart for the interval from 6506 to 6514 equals 1.10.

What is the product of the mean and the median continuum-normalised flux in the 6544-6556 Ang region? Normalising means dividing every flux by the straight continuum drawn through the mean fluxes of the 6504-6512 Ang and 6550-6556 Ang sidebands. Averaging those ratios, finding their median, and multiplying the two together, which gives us 0.98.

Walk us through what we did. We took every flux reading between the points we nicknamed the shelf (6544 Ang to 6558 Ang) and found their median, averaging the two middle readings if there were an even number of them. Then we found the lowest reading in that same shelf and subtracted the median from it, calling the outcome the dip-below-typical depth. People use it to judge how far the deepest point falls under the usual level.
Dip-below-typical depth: -0.27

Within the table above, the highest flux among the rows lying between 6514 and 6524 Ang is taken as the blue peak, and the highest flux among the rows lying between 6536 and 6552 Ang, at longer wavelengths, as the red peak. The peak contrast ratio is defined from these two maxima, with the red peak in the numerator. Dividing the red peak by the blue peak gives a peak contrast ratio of 0.99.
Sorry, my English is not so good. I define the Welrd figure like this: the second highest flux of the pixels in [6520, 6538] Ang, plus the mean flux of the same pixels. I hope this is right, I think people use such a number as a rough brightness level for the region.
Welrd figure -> 23.20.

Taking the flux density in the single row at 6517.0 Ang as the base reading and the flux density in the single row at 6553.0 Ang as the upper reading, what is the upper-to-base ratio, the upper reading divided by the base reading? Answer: 0.99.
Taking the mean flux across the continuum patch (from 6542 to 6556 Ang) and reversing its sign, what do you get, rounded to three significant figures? -11.8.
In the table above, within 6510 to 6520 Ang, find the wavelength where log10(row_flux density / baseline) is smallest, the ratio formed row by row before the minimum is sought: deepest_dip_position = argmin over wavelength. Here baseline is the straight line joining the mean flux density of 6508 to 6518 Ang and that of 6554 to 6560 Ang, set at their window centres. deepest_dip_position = 6519.0 Ang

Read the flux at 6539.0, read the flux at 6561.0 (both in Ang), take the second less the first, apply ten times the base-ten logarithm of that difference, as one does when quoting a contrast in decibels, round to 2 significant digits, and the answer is 1.8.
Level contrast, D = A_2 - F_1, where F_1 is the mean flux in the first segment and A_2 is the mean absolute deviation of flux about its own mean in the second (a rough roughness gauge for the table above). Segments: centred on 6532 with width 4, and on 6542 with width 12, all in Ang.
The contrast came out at -11.2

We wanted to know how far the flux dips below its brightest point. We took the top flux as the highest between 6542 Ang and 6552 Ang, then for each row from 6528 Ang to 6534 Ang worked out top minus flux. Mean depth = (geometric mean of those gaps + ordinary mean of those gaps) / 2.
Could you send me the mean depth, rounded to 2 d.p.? 0.62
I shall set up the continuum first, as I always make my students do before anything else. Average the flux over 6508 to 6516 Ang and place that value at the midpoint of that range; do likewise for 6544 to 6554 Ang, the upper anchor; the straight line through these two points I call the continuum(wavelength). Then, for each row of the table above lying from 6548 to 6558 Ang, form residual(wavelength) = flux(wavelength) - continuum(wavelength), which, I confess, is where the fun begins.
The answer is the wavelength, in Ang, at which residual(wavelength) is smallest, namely 6549.0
